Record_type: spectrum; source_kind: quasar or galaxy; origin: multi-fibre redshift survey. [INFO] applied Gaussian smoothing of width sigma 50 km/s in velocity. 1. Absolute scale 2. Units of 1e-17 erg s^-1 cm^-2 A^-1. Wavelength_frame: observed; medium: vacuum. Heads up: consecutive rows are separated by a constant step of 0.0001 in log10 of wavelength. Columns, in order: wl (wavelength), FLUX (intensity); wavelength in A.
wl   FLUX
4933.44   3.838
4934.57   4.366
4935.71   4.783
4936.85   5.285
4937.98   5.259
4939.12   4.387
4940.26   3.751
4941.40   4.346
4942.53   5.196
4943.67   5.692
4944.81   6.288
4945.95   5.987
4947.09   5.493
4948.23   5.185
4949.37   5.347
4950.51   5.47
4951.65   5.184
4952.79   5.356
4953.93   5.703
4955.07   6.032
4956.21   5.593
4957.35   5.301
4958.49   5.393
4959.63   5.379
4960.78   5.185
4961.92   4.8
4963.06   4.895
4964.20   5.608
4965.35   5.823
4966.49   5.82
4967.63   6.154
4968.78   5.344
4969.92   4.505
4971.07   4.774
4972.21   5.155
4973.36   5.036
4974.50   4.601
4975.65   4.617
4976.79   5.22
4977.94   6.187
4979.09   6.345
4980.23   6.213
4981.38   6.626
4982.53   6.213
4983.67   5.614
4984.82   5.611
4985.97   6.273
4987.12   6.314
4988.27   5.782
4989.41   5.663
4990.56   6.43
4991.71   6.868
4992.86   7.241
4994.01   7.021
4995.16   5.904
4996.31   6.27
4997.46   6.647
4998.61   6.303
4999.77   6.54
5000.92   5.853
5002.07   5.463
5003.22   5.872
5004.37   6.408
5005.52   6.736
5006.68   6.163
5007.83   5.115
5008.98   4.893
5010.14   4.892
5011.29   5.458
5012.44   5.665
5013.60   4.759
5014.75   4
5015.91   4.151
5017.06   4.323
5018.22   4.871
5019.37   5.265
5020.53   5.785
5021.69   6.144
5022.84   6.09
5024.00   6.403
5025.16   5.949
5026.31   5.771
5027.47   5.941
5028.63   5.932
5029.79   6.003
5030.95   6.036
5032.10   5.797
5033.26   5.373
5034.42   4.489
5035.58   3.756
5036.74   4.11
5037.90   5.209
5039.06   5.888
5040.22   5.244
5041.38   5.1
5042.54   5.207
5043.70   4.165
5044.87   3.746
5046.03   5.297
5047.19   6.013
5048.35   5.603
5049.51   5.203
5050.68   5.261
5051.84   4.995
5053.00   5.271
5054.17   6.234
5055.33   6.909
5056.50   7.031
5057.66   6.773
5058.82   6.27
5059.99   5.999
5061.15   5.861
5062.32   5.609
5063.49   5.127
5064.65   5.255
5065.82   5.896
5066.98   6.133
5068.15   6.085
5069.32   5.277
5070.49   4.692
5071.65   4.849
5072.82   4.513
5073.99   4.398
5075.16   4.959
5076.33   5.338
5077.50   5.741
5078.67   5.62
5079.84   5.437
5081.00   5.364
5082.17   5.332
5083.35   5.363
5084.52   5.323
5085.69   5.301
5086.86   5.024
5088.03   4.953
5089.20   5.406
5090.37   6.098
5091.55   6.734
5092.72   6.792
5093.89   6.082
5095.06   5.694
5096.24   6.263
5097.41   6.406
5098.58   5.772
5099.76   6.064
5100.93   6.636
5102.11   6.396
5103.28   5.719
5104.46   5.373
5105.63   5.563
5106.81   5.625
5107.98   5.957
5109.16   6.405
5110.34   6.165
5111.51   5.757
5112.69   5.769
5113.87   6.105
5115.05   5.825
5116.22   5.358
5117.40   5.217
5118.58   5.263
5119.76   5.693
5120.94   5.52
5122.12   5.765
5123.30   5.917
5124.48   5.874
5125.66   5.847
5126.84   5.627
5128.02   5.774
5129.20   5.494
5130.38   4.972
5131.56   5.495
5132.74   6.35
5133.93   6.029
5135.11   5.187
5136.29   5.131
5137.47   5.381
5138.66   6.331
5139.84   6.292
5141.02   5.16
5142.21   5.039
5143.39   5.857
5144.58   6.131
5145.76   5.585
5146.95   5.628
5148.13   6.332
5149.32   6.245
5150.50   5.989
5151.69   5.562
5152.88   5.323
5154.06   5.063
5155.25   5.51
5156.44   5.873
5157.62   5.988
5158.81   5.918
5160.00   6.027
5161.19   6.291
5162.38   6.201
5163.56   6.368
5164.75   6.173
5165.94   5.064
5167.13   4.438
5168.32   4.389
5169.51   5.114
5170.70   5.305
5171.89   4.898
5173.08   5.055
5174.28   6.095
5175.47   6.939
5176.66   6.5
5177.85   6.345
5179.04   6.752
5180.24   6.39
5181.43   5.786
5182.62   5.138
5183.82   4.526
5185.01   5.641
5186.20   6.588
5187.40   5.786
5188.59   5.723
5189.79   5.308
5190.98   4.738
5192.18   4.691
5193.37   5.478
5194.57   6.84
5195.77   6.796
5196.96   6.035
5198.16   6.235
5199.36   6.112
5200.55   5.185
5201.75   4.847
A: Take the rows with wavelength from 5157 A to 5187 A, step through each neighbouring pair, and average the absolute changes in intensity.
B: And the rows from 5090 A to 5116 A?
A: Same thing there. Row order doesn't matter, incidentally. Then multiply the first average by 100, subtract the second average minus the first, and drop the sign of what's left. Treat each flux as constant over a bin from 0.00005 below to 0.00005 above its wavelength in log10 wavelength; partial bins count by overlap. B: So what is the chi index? 47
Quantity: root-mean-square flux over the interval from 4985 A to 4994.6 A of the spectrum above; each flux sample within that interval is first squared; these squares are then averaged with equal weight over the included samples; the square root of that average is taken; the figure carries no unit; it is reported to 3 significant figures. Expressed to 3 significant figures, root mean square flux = 6.47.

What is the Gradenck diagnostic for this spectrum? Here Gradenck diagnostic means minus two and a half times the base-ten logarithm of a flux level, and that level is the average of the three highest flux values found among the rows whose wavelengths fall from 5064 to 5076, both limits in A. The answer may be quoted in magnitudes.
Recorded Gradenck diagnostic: -1.95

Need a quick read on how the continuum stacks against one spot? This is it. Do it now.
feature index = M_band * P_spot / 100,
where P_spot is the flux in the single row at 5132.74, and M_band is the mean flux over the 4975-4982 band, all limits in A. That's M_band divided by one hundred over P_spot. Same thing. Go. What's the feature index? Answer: 0.37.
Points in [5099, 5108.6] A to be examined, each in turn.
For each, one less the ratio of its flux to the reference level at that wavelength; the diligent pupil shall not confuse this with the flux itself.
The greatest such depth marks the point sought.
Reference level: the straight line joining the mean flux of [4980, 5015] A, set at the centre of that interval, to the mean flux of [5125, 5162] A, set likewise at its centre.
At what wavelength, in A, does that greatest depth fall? 5104.46 A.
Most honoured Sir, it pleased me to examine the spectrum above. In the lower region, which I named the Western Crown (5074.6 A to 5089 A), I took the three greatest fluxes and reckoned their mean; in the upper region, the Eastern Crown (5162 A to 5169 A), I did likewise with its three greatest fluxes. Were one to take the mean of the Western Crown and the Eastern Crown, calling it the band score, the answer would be 5.9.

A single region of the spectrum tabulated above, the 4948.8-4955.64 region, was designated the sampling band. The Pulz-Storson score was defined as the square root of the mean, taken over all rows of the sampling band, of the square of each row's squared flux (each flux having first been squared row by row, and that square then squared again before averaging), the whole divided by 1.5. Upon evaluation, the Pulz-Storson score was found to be 20.4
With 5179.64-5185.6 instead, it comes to 20.9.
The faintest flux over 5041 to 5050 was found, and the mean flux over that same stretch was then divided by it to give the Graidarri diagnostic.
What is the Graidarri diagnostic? 1.35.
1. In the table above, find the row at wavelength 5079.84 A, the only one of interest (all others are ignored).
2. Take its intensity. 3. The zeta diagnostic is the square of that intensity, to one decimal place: 29.6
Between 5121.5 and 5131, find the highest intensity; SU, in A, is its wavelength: 5123.30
